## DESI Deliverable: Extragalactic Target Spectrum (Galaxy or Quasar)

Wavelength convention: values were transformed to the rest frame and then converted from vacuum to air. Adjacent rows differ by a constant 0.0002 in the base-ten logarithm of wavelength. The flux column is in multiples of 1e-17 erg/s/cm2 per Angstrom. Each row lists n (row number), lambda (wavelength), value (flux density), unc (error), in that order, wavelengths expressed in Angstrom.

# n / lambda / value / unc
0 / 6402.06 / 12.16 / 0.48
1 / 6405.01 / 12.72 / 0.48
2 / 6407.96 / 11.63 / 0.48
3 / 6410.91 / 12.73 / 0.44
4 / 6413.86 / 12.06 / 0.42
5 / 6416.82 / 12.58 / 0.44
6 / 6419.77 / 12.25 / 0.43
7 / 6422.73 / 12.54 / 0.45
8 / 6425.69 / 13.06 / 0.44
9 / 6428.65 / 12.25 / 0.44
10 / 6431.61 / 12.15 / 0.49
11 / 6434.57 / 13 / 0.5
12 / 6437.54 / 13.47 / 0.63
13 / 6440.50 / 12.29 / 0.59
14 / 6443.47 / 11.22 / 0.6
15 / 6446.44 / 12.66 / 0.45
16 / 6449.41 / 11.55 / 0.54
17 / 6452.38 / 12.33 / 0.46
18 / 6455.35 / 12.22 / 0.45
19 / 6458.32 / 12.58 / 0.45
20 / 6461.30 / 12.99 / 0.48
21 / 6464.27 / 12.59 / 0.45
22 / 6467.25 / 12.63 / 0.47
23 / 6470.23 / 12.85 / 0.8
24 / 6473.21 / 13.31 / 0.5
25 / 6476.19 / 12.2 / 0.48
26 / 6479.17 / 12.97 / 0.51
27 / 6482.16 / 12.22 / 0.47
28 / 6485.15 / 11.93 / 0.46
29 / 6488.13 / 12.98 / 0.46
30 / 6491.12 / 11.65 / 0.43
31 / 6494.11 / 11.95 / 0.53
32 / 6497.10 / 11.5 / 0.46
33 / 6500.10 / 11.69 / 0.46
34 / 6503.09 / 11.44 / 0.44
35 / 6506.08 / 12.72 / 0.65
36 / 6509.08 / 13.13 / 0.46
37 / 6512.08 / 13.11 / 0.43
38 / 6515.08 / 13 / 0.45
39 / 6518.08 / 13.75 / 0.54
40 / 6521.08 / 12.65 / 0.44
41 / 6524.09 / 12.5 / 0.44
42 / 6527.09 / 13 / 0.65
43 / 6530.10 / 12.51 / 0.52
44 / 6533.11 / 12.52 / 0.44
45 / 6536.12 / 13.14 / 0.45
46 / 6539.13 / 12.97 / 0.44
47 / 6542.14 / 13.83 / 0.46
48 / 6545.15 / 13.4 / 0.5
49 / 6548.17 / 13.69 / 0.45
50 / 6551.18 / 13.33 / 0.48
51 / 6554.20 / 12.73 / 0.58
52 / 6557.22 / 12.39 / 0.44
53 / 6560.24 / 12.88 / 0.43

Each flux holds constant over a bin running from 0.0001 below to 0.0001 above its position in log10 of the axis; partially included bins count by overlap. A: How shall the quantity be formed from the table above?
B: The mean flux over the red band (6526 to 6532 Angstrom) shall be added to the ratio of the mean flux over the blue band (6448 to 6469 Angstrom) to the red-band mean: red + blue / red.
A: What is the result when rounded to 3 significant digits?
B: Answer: 13.7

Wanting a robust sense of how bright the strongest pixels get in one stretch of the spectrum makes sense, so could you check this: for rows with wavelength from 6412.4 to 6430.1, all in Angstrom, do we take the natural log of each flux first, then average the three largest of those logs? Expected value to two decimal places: 2.54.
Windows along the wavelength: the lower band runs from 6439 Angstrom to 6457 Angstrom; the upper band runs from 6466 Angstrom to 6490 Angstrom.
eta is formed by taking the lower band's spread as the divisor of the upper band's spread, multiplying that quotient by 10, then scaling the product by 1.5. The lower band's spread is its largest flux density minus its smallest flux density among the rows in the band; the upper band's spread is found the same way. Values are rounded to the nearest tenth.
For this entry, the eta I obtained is 14.4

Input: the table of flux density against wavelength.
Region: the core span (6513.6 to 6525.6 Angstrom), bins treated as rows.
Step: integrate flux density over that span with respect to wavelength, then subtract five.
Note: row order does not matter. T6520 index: 151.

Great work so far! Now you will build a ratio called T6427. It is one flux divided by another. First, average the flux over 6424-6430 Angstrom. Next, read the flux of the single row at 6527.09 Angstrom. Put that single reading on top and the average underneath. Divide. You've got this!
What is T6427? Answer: 1.03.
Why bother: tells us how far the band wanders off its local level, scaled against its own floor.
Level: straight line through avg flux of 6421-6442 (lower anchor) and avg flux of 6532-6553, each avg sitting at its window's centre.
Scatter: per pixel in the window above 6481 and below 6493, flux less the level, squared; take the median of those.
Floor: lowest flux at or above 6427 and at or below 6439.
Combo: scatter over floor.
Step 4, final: 0.066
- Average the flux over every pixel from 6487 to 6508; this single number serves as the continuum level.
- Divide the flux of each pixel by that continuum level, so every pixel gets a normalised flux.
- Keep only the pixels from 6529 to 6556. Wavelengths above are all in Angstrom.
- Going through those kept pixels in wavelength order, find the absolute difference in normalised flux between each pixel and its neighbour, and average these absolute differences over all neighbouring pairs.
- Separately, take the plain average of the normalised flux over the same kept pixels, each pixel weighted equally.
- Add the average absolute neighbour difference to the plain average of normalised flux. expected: 1.129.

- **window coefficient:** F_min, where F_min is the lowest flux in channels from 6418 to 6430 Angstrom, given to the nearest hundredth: 12.25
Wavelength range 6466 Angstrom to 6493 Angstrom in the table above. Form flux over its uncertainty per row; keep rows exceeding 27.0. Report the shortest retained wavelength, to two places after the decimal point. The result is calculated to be 6488.13 Angstrom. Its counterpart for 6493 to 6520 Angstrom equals 6509.08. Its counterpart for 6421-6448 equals 6422.73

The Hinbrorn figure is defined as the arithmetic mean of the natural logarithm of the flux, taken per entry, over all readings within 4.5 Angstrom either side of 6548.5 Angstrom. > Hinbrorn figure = 2.60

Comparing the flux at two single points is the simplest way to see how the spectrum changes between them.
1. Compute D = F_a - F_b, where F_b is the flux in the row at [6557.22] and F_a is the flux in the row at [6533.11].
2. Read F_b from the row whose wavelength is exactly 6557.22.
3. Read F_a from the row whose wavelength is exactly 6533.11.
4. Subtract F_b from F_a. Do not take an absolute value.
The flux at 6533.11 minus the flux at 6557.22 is 0.13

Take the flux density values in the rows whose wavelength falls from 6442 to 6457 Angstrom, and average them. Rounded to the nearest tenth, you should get 12.0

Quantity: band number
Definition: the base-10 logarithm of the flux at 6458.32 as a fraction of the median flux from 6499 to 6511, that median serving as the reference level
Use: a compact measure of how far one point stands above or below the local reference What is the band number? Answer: 0.013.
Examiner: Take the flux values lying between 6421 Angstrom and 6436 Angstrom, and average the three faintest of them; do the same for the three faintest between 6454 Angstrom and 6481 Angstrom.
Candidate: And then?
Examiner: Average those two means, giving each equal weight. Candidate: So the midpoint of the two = 12.3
